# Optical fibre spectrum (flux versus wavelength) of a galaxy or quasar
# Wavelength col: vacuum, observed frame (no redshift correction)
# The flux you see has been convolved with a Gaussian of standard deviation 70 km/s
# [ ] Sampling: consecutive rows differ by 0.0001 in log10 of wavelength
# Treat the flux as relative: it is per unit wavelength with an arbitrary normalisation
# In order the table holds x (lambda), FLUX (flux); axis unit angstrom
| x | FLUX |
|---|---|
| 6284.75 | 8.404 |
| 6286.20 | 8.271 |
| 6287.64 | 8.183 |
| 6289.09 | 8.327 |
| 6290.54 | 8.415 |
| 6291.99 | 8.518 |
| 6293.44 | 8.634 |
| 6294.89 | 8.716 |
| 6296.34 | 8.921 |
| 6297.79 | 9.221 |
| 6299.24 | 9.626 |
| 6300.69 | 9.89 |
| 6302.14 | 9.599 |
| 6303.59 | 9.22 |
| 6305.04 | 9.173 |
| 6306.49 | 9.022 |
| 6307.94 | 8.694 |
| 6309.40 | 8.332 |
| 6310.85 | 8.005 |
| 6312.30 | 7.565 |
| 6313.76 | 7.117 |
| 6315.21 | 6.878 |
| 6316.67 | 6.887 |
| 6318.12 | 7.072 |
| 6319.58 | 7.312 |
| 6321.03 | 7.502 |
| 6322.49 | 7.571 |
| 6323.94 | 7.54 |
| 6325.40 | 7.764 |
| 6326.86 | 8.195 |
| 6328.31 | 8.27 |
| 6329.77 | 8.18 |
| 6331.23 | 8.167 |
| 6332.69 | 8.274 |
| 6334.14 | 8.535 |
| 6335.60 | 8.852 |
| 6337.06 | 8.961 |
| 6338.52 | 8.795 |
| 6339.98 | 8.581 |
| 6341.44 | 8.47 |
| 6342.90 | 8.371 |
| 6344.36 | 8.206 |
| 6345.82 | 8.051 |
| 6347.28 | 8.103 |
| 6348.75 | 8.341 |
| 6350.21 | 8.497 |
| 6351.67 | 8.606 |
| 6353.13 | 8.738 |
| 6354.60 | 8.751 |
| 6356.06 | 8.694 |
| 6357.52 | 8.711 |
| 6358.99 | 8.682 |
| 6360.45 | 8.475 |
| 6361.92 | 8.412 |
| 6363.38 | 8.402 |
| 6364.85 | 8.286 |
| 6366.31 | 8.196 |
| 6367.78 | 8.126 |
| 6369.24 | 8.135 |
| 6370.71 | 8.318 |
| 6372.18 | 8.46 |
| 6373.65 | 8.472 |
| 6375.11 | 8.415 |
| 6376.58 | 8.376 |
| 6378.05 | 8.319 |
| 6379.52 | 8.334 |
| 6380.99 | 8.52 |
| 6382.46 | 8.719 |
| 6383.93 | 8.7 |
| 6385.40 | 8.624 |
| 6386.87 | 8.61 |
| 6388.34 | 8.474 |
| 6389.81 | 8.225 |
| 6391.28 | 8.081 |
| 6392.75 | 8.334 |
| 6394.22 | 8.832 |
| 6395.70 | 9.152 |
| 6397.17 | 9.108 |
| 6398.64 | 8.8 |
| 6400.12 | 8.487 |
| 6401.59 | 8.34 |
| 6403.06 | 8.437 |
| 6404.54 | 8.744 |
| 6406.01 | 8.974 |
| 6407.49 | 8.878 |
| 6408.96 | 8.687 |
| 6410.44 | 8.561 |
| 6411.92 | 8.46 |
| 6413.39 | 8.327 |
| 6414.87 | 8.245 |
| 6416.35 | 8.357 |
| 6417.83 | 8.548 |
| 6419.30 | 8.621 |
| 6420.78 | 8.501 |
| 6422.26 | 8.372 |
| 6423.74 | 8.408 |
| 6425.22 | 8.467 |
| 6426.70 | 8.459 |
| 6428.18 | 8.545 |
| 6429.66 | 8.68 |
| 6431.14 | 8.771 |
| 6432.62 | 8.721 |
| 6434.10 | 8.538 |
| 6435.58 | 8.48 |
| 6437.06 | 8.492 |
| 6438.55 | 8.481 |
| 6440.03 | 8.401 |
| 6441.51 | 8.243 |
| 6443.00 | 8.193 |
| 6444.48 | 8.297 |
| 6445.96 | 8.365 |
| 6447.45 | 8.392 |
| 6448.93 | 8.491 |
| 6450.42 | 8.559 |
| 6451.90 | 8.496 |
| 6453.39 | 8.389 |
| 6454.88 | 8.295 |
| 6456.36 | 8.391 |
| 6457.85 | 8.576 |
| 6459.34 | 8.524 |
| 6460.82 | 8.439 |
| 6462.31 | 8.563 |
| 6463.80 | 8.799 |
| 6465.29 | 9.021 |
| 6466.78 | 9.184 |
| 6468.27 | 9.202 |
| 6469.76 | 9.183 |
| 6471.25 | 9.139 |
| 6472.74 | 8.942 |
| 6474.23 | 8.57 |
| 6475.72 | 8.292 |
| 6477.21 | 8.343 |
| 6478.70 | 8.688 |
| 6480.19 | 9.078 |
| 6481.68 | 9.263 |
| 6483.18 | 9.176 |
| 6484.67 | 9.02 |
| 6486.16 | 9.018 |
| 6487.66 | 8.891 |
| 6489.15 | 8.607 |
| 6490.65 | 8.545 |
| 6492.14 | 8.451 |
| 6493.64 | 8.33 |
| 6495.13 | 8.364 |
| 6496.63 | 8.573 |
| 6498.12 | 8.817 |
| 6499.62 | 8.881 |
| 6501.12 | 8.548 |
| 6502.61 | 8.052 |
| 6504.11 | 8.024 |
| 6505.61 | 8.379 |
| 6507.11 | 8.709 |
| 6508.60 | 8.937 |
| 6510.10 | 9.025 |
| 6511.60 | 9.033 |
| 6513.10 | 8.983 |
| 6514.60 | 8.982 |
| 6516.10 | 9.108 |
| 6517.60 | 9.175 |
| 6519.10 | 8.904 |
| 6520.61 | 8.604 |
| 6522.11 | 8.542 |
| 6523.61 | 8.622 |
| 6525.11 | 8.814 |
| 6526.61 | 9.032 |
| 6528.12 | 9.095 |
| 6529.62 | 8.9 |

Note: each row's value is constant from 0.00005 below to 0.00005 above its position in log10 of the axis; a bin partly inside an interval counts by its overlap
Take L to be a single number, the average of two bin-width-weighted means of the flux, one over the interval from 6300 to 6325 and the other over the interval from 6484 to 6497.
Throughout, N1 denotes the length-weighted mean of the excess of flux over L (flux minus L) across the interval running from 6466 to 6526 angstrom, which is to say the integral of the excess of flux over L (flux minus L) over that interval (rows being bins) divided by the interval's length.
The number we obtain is 0.42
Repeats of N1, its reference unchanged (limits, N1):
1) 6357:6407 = 0.15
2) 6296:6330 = -0.13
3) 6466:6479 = 0.49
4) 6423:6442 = 0.16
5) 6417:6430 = 0.15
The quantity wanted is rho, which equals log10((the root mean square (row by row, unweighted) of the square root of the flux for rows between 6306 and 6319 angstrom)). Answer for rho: 0.444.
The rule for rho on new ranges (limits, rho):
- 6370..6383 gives 0.463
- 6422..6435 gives 0.466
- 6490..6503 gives 0.465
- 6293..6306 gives 0.482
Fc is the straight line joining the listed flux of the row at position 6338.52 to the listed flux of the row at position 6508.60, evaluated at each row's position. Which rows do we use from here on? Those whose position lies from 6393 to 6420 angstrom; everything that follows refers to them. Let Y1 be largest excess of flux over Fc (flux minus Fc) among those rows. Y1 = 0.31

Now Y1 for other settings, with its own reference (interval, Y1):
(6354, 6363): -0.06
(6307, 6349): 0.17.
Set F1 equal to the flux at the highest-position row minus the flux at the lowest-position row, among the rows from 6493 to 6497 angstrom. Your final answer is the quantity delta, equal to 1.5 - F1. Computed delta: 1.26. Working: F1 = 0.24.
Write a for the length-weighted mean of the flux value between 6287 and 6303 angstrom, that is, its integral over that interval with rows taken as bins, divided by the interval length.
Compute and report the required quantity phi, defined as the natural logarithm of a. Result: 2.19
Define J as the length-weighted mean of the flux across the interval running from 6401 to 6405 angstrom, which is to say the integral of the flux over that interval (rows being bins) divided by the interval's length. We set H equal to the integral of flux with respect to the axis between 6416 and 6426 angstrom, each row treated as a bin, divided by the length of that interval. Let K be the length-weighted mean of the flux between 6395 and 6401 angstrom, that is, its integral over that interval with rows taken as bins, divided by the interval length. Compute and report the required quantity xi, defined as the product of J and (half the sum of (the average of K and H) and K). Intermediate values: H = 8.5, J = 8.5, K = 8.9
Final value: 75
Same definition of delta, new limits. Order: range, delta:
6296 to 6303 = 0.82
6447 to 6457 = 1.50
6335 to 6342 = 1.88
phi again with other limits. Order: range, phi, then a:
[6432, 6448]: 2.13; 8.42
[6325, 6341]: 2.13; 8.43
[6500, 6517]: 2.17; 8.72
